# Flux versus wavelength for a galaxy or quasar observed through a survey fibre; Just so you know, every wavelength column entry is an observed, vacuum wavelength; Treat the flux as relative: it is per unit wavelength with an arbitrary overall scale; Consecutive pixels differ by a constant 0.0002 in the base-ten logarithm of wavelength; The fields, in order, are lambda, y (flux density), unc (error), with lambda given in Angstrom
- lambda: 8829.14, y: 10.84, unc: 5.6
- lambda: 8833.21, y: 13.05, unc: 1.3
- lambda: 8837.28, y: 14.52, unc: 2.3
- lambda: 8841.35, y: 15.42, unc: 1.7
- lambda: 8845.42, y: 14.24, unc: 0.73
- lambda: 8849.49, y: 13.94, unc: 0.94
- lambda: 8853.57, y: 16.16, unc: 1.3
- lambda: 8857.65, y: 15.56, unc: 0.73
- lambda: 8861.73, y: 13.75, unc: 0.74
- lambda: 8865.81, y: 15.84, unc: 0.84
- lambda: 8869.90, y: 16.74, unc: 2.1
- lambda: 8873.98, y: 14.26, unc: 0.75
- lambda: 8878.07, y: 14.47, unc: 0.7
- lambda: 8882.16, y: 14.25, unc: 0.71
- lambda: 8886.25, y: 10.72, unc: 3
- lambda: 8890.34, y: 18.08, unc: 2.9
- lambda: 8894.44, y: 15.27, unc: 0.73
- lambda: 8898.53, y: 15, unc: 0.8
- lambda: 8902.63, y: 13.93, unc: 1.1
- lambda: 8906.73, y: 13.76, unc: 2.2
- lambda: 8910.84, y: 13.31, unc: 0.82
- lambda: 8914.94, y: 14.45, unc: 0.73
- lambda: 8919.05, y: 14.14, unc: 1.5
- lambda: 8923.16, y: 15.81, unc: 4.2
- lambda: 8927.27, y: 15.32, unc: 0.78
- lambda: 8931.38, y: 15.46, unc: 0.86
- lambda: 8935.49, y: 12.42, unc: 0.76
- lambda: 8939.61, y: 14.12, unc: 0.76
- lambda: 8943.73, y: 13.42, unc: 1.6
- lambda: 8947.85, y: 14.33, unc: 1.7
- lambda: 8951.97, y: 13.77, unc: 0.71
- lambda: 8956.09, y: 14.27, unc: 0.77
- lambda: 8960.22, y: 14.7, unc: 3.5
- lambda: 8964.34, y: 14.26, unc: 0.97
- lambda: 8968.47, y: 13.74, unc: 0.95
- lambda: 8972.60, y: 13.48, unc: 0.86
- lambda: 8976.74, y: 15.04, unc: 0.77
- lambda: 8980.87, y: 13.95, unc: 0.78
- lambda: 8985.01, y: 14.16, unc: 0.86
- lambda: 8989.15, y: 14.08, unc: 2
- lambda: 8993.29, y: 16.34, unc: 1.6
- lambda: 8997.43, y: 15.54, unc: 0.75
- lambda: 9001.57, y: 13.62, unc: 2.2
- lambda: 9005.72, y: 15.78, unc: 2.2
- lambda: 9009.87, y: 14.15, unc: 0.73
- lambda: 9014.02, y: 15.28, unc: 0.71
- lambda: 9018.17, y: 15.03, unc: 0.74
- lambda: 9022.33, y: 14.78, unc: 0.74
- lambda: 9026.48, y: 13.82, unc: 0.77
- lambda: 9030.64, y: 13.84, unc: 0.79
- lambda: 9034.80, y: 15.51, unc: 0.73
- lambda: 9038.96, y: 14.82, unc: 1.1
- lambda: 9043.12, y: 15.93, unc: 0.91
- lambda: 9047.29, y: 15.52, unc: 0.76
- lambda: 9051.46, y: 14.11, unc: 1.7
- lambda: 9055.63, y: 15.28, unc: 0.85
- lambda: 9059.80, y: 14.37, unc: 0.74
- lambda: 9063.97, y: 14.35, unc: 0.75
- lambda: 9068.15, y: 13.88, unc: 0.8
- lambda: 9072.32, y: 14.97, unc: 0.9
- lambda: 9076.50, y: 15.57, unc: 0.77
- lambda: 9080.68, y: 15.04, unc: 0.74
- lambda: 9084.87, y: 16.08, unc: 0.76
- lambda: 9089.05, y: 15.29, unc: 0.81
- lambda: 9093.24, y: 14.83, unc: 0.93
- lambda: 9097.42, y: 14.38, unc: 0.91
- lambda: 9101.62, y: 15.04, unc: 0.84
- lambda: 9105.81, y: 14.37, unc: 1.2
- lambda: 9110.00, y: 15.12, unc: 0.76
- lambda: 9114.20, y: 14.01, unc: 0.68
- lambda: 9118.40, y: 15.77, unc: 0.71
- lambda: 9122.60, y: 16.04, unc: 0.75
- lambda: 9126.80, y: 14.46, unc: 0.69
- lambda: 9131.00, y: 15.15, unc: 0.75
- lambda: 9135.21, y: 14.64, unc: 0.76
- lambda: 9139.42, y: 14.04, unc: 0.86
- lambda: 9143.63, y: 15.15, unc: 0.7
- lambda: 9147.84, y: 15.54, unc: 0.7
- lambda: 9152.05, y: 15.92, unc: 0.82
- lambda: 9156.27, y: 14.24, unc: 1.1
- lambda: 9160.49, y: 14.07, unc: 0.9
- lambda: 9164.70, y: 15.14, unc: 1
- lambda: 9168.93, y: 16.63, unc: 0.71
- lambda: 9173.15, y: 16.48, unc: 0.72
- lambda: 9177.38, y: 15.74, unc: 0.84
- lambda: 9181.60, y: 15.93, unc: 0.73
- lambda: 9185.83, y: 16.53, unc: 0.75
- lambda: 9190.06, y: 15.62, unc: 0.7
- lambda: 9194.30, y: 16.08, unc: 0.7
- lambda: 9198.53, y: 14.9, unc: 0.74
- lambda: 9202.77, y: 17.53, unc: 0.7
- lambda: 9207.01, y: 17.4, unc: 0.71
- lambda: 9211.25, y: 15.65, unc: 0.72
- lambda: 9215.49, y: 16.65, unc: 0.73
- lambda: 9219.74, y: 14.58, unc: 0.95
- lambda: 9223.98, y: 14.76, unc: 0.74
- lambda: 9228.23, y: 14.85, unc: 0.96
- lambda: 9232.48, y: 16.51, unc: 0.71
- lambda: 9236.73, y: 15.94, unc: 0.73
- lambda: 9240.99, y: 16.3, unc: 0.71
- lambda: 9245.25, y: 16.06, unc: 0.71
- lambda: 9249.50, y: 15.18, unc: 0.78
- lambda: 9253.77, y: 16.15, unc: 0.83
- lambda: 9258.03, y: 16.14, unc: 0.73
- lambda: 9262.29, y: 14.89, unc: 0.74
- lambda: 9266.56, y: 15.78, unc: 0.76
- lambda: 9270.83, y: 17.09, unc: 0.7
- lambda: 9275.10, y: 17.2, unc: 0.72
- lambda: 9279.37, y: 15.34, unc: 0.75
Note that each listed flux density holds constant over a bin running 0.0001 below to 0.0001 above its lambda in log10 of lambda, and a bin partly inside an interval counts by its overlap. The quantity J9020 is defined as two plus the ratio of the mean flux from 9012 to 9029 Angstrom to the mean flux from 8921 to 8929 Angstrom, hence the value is 2.95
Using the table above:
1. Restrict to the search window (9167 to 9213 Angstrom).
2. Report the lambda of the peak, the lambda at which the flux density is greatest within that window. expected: 9202.77 Angstrom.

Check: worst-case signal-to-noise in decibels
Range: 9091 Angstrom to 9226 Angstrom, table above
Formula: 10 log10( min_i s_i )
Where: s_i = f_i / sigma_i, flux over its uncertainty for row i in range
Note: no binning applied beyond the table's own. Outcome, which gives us 11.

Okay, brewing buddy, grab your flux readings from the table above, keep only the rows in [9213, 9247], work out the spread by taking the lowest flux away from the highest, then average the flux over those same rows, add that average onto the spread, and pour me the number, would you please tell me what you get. 17.8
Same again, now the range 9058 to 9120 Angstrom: 17.1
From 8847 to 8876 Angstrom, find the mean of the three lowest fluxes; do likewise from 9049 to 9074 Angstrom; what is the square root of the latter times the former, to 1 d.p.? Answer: 14.0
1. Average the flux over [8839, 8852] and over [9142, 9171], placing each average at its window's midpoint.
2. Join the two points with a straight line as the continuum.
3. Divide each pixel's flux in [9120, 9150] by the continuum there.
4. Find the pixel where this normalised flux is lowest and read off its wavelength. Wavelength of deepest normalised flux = 9139.42 Angstrom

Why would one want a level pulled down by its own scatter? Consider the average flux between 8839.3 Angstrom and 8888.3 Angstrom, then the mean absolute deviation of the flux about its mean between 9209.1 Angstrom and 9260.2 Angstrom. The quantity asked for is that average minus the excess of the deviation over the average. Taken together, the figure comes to 28.6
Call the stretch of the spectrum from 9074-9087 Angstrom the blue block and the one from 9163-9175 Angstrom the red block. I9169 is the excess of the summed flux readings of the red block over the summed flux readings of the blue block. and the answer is 2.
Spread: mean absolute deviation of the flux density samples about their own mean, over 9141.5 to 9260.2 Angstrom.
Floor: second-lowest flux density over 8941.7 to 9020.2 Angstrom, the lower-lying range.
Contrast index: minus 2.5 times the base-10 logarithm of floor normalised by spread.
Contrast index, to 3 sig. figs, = -3.23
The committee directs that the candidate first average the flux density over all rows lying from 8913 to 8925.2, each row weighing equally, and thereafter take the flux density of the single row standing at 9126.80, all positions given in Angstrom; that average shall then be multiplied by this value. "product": 214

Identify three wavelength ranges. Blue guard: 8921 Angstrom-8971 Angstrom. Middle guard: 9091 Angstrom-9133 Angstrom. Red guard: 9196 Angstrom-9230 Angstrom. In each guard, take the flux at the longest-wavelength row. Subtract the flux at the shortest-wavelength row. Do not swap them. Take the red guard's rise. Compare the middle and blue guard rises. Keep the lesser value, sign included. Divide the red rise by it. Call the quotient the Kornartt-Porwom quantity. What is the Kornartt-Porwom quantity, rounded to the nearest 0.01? 0.02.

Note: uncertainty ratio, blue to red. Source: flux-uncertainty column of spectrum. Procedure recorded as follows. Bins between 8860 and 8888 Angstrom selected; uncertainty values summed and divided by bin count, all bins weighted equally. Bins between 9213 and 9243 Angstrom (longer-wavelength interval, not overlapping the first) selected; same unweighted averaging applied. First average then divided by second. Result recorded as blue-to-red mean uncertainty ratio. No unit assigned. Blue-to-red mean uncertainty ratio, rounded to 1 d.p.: 1.6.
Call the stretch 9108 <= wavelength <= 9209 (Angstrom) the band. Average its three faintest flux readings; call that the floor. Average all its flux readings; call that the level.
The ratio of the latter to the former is 1.10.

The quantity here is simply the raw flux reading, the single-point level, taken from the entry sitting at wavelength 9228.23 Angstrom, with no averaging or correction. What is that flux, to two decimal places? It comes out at 14.85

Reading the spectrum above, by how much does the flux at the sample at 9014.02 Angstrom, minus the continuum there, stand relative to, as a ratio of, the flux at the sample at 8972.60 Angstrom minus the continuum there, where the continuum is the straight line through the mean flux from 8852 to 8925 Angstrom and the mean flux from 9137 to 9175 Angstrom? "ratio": -0.2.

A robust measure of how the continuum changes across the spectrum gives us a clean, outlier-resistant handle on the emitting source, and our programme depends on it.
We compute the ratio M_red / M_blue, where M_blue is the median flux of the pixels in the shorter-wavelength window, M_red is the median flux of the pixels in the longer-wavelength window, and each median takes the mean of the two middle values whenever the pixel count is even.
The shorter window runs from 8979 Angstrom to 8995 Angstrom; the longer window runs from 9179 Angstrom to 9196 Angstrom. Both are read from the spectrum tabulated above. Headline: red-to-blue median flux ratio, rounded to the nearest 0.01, 1.13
